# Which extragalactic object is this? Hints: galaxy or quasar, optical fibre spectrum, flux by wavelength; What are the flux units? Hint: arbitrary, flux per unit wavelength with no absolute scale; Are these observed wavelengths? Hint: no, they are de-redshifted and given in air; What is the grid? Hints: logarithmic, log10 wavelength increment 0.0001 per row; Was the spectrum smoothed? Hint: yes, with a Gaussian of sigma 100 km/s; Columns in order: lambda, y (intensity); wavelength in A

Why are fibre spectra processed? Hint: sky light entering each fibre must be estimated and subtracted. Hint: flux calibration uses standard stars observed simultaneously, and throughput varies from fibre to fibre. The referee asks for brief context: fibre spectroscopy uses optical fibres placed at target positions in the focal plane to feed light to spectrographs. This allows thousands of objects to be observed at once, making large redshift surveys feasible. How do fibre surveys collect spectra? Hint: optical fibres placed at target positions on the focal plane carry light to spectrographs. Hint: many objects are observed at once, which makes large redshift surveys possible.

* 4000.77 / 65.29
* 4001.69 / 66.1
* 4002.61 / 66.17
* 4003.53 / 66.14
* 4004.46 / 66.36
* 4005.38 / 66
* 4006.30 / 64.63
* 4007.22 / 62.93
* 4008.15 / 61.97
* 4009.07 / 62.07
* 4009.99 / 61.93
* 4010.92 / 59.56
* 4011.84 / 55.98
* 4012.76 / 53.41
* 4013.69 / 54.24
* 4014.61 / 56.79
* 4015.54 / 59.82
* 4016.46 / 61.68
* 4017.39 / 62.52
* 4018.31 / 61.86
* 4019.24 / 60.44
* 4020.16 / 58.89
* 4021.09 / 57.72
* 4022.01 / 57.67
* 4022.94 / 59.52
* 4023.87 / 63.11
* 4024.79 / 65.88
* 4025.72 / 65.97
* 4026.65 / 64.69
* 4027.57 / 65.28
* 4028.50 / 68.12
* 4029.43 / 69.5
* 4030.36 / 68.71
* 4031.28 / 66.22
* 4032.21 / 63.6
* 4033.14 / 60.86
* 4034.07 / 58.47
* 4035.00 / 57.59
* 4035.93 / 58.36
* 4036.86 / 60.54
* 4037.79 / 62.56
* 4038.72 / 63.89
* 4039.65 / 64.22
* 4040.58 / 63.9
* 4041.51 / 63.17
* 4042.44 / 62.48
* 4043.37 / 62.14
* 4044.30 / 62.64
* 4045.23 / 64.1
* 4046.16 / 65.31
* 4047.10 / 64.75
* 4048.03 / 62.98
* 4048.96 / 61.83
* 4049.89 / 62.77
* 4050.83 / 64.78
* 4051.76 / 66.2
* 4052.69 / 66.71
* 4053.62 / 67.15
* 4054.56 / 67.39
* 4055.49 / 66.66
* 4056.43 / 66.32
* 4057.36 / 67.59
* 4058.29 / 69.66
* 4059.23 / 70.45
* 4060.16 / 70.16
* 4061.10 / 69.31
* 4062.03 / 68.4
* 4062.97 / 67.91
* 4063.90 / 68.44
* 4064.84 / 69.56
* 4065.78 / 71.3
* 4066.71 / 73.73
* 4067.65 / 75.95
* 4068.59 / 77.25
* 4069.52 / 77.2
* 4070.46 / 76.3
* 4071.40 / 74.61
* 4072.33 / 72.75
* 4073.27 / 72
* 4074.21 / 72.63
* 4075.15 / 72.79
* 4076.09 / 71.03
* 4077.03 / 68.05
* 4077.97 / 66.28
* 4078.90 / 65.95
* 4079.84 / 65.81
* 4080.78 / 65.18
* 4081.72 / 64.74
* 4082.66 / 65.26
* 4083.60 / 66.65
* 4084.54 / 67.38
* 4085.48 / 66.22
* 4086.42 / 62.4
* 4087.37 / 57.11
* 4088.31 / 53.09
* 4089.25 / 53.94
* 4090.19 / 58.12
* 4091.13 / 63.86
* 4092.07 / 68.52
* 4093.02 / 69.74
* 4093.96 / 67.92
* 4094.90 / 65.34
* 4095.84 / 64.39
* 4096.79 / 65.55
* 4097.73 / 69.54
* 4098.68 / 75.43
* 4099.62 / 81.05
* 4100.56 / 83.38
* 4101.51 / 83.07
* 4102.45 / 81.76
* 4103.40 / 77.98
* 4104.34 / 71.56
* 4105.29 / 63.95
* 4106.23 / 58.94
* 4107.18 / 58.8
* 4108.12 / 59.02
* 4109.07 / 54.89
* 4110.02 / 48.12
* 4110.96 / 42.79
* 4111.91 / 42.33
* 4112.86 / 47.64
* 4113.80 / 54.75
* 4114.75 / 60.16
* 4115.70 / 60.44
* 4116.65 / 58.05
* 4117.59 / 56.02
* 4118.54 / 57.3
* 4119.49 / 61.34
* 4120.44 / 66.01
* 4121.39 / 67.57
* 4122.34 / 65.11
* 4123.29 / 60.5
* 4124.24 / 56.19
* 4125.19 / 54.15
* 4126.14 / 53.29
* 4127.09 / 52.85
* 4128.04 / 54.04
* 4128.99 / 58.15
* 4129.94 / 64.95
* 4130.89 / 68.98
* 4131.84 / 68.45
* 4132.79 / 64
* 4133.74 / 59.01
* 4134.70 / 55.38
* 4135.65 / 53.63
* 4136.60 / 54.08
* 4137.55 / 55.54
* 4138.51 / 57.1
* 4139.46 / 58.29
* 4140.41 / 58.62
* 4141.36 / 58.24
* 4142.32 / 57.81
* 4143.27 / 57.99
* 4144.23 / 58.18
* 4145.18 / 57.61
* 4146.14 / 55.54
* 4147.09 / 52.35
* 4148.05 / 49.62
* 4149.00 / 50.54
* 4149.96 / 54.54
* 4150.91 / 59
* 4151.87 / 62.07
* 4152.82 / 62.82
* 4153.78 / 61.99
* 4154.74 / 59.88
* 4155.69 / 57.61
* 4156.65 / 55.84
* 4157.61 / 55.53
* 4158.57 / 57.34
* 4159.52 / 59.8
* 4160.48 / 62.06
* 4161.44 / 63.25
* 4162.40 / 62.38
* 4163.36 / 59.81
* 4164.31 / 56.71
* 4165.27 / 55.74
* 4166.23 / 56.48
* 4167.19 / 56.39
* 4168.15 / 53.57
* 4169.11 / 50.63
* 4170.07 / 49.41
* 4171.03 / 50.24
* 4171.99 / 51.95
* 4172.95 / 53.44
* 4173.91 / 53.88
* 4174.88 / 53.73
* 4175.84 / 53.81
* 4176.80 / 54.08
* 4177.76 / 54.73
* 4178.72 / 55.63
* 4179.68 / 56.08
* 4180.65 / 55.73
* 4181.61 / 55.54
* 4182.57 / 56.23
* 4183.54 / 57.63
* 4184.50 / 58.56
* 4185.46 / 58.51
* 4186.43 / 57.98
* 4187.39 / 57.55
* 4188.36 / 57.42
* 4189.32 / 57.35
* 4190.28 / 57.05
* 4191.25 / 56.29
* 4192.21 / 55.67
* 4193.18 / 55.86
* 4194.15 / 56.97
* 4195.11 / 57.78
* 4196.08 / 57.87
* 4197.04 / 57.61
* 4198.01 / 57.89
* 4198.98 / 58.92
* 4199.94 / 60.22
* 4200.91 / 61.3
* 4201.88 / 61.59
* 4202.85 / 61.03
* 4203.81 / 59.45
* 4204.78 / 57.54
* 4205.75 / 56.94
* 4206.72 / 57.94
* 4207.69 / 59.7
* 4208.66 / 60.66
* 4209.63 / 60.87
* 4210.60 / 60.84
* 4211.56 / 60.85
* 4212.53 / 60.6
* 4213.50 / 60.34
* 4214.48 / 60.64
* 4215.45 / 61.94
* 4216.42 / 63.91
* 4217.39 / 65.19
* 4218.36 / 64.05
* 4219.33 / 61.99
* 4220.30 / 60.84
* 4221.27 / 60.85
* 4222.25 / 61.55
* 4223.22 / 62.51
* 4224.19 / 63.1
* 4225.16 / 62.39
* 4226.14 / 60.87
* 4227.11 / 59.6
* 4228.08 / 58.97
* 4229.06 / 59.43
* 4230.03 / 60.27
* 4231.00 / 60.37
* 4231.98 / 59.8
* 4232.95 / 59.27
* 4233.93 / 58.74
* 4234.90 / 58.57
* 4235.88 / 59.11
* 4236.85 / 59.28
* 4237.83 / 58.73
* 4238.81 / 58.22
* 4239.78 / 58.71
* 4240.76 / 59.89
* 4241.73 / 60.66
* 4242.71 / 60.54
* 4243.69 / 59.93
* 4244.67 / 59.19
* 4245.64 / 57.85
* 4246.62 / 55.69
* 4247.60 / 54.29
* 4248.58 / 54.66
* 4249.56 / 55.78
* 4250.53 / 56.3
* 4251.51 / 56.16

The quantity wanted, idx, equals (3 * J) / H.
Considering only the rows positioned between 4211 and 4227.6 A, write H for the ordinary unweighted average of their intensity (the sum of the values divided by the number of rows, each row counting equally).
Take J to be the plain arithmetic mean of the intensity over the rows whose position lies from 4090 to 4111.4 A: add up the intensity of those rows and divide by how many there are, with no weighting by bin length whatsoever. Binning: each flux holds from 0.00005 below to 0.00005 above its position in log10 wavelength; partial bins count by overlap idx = 3.2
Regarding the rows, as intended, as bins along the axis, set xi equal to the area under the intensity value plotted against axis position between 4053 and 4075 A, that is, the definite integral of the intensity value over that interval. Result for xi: 1562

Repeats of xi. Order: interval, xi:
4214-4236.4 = 1368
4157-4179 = 1225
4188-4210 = 1285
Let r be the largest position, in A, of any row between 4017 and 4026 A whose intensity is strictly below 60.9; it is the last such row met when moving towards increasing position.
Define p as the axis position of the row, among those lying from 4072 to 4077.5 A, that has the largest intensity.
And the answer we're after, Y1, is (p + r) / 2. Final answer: 4049.0 A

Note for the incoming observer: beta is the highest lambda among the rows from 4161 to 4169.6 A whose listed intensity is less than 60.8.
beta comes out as 4169.11 A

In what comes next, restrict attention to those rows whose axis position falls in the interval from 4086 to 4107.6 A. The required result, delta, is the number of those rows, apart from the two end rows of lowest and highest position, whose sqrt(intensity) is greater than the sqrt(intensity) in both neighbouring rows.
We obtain 2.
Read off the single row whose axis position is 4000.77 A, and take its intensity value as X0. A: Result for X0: 65.29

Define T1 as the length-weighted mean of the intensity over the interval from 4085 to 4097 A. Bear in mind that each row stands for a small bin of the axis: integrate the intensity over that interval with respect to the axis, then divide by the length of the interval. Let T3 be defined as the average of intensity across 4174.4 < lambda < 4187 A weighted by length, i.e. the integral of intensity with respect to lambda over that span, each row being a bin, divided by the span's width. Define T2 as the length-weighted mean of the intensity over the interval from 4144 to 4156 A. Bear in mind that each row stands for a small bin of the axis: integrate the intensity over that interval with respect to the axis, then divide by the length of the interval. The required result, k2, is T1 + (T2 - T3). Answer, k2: 64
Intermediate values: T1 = 63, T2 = 57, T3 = 56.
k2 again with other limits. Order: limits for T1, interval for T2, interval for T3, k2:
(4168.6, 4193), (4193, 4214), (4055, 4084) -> 44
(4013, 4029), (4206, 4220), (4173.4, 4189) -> 67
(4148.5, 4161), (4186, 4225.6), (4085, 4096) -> 56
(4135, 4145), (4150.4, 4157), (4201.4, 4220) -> 56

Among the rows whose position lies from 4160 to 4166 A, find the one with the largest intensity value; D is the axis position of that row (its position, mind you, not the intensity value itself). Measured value 4161.44 A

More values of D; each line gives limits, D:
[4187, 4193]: 4187.39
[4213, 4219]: 4217.39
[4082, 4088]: 4084.54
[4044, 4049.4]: 4046.16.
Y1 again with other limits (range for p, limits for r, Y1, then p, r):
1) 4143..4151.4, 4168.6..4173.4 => 4161.9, 4150.91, 4172.95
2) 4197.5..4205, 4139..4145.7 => 4173.5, 4201.88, 4145.18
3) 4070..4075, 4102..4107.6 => 4088.8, 4070.46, 4107.18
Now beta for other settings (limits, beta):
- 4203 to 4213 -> 4212.53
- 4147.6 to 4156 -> 4155.69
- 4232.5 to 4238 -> 4237.83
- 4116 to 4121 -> 4118.54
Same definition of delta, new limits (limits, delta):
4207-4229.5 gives 4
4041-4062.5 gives 3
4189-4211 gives 3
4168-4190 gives 3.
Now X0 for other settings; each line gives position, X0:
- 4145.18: 57.61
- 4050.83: 64.78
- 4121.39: 67.57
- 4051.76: 66.2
